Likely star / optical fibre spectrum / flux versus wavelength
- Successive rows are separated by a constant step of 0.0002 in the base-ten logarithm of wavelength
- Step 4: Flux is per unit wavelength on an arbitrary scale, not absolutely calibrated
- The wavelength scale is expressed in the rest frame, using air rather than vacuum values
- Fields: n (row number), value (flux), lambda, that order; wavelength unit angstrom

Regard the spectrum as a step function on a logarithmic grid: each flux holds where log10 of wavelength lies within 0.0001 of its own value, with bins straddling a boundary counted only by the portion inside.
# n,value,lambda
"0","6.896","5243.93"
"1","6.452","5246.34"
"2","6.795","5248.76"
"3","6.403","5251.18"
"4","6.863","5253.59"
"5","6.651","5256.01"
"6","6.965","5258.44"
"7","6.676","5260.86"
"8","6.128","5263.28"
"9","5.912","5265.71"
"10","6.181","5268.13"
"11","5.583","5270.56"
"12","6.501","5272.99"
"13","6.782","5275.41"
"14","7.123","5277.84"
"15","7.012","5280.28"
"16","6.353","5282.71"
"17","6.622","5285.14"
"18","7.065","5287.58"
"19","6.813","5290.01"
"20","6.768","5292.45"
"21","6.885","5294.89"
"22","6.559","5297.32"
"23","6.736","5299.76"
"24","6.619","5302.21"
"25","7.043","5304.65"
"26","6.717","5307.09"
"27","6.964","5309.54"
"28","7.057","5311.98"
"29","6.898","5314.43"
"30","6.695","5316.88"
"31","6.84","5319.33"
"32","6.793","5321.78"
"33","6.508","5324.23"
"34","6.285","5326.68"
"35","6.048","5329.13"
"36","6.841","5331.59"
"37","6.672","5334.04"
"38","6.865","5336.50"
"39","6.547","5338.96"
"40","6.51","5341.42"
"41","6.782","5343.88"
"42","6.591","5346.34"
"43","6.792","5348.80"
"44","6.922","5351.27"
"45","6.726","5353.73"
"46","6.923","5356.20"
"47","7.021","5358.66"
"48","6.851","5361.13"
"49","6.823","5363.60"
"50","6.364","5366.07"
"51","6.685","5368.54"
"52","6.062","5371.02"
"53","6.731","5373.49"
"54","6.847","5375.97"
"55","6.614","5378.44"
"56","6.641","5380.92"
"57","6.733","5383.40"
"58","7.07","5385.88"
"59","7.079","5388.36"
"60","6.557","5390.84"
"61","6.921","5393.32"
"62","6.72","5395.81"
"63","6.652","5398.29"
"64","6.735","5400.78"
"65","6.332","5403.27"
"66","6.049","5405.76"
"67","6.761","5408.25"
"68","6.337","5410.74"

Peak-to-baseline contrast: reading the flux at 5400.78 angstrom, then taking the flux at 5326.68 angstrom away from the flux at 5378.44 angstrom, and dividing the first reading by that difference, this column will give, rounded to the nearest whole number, 20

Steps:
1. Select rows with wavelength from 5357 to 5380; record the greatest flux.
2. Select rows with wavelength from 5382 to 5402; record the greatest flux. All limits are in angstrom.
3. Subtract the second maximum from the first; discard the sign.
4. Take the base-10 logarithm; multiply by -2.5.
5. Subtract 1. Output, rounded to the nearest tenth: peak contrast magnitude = 2.1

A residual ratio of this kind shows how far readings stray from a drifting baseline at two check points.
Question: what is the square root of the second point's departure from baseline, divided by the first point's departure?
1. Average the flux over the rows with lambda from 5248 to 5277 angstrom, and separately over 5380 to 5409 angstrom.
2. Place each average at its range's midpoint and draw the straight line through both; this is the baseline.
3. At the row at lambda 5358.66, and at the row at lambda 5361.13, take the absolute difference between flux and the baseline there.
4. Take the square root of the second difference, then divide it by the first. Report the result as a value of 1.19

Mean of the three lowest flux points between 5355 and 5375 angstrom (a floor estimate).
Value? 6.4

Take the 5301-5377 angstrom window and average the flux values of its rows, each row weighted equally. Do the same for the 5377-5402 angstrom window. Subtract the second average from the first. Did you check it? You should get -0.06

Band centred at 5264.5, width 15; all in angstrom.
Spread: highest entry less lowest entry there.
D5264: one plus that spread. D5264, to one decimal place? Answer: 2.4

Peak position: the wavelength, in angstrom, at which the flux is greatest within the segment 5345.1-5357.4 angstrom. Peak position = 5356.20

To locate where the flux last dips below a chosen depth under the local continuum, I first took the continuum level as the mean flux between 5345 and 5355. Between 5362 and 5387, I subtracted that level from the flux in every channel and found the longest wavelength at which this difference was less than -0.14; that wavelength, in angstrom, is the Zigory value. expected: 5378.44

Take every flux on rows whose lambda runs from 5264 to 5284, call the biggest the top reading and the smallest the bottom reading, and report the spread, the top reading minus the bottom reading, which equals 1.5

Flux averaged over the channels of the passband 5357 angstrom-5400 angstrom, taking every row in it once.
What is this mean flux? 6.73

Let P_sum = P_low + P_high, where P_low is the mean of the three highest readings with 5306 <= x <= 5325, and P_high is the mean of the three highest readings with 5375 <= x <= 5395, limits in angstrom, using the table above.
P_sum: 14.0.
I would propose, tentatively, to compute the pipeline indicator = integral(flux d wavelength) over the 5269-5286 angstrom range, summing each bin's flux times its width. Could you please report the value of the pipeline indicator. 112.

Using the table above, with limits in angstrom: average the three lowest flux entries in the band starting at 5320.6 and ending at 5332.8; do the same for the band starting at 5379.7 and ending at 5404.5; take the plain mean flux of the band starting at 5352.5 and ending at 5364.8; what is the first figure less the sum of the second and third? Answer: -7.10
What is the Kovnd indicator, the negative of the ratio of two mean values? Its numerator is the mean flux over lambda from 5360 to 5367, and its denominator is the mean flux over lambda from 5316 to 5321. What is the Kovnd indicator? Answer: -0.99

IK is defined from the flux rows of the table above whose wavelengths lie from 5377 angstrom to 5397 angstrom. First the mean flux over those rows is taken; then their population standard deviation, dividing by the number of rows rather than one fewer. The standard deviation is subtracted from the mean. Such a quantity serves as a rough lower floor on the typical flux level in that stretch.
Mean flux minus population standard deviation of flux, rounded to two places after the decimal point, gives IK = 6.60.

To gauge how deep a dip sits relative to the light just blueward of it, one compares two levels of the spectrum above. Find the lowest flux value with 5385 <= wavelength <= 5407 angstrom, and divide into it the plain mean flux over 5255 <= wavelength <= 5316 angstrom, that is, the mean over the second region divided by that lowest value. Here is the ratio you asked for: 1.10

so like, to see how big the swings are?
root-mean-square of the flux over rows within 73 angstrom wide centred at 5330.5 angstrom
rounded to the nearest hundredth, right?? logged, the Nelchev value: 6.73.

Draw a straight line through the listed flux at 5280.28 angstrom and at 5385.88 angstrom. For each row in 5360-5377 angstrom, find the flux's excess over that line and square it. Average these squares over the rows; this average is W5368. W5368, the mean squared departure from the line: 0.27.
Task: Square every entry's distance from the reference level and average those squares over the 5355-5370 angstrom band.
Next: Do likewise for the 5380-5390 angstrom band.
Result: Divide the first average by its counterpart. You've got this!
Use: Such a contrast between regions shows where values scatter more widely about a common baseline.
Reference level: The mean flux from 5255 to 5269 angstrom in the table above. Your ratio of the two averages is 0.69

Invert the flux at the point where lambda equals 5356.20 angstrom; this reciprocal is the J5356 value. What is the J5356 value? 0.144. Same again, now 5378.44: 0.151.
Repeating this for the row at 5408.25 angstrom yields 0.148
